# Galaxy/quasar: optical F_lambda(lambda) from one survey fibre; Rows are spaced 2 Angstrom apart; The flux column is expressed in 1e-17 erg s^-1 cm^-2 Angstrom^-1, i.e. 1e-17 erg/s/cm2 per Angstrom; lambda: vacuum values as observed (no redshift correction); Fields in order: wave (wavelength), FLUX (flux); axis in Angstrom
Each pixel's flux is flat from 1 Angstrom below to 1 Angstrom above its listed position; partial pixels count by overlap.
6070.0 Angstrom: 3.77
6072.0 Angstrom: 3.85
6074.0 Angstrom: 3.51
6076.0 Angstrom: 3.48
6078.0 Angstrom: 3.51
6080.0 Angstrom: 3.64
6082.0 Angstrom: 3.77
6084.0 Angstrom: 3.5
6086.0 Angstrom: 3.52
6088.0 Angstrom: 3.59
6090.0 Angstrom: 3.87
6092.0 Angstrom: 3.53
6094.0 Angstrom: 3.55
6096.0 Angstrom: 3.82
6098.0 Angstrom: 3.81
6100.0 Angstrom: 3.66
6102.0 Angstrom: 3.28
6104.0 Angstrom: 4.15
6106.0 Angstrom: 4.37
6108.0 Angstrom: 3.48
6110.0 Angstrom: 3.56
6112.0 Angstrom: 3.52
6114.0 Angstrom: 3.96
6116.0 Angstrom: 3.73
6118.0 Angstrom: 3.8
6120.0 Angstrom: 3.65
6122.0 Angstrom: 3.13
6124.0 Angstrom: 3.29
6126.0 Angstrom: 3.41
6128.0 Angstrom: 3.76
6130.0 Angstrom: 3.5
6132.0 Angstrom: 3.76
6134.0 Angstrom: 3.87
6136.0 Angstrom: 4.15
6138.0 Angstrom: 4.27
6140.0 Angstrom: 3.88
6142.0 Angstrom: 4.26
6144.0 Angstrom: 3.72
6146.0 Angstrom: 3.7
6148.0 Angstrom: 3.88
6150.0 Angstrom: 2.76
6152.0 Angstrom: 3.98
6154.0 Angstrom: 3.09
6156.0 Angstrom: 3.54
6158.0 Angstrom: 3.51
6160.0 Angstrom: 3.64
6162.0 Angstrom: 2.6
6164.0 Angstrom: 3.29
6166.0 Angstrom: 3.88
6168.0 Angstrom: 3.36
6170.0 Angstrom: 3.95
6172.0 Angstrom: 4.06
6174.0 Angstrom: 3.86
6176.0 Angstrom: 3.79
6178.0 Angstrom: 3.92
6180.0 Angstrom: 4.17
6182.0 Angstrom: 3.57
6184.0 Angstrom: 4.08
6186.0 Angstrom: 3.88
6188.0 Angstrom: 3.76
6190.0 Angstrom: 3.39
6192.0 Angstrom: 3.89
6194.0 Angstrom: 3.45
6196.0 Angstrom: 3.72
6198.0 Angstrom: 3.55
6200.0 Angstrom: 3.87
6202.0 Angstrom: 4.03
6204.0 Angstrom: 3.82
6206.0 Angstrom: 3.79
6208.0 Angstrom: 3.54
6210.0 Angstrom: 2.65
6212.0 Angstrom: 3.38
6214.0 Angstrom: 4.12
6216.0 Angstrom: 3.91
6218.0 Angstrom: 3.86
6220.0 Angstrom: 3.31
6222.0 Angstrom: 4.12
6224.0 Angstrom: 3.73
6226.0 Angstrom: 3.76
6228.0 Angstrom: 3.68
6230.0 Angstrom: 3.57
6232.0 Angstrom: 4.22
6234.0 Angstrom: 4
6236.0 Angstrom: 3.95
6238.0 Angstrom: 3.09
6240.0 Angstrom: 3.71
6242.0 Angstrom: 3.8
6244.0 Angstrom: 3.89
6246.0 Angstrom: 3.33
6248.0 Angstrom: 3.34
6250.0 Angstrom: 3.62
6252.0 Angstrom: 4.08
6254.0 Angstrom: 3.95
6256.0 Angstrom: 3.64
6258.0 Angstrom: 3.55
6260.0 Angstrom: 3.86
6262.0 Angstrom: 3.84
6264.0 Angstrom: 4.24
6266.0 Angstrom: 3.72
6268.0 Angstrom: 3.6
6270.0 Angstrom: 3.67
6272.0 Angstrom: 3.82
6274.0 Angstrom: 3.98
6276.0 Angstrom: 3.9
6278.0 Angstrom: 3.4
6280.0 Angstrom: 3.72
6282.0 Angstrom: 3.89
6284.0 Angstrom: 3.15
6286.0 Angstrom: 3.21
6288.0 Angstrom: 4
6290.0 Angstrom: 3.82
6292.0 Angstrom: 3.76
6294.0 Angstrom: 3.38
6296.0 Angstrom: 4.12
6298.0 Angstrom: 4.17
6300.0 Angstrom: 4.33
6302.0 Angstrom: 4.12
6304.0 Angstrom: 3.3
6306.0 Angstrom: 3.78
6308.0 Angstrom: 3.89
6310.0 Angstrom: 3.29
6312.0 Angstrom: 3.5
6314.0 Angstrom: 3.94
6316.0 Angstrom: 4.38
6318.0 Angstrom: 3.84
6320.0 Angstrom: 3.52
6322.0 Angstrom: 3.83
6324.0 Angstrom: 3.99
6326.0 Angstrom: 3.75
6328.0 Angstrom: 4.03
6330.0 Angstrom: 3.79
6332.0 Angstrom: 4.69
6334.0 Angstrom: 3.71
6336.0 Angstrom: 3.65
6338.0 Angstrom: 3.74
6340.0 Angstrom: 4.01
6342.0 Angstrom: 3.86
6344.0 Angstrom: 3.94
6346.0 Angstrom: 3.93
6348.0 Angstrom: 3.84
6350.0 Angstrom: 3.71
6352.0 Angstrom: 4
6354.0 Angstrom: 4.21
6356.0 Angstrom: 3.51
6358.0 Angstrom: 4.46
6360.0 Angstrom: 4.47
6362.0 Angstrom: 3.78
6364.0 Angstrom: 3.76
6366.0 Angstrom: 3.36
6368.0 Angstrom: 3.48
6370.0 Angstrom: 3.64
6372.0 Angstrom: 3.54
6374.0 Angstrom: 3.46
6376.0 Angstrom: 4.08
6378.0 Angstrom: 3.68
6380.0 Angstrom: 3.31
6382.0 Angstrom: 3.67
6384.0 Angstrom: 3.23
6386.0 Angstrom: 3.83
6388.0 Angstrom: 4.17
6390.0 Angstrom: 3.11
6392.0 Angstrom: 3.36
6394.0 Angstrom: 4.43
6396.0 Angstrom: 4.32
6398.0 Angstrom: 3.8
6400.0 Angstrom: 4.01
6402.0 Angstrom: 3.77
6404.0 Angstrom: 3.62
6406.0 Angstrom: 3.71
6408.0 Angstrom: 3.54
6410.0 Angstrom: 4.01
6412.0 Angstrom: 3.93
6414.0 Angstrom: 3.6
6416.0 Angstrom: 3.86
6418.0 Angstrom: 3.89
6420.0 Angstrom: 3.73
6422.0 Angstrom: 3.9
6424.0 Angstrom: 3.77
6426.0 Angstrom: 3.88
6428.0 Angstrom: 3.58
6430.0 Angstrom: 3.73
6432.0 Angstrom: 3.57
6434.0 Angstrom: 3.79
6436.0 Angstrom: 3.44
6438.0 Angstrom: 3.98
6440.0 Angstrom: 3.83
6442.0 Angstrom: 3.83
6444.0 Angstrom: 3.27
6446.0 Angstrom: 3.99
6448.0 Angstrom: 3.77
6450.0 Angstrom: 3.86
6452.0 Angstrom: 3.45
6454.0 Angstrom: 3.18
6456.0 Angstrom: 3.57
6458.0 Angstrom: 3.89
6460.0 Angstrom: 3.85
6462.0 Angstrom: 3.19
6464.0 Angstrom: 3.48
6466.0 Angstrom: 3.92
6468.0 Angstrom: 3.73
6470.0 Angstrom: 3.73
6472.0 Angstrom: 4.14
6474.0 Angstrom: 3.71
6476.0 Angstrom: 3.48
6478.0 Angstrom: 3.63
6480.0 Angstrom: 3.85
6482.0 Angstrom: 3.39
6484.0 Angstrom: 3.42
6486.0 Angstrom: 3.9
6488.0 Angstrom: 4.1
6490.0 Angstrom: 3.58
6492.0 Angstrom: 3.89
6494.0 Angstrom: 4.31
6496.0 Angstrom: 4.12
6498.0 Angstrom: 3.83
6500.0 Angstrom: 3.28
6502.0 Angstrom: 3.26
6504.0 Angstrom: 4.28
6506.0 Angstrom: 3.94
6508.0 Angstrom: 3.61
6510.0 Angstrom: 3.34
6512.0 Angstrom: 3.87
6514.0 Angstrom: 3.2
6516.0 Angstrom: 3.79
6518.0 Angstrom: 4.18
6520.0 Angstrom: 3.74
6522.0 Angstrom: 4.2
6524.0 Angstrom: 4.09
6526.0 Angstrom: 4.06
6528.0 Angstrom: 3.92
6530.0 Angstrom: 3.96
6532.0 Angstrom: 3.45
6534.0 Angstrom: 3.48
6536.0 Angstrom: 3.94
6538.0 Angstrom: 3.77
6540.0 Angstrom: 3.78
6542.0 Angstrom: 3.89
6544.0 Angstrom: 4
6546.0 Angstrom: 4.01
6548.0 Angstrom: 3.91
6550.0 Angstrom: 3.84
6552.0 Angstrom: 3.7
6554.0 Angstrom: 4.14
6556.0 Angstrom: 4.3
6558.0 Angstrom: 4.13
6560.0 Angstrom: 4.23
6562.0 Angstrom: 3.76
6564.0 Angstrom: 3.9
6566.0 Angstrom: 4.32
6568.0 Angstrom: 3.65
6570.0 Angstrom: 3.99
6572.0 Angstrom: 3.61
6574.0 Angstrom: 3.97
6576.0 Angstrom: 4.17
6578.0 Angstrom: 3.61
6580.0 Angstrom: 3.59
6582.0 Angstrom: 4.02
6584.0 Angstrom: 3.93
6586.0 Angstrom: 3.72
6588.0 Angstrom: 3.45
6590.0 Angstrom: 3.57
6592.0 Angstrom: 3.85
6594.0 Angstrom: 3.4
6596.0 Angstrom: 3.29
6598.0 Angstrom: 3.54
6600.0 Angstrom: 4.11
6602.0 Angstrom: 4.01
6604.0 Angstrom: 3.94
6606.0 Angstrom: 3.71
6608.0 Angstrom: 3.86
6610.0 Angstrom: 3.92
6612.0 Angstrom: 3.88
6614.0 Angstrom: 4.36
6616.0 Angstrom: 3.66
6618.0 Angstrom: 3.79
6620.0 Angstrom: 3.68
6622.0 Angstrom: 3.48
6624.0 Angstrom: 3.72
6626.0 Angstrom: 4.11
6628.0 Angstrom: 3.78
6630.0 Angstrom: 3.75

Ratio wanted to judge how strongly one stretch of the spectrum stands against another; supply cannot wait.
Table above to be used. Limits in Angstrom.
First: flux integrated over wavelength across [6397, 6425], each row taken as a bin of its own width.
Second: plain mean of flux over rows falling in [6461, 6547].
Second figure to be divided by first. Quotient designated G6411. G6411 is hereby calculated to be 0.036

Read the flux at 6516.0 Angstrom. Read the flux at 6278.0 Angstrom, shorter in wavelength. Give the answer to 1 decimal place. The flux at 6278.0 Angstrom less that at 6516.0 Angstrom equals -0.4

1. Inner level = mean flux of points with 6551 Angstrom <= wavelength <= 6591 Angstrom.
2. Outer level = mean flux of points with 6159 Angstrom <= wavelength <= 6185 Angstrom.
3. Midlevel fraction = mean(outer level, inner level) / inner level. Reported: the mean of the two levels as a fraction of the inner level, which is 0.98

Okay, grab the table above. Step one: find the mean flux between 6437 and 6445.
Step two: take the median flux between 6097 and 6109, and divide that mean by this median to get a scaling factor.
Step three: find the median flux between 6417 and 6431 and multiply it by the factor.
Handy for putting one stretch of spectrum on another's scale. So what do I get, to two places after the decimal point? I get 3.76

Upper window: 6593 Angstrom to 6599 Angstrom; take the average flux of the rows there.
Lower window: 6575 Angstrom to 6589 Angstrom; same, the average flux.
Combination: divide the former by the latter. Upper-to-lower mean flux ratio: 0.90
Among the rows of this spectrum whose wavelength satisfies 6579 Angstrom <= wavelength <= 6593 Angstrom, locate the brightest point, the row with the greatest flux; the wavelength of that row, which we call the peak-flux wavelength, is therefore 6582.0 Angstrom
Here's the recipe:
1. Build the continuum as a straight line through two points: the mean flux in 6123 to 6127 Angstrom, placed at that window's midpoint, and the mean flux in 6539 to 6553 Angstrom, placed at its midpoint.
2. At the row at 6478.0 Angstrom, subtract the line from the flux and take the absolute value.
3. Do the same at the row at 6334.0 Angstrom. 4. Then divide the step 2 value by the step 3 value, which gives 1.6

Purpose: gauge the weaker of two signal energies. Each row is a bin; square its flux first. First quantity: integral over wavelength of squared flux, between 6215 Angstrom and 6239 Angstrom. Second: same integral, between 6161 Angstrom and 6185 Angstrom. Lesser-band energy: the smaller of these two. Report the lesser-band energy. 334.8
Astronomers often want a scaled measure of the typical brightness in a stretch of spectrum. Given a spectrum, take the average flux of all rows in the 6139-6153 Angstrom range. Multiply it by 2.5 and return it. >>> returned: 9.35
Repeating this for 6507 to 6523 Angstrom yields 9.35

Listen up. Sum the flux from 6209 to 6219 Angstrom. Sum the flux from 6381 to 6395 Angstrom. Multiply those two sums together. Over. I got 462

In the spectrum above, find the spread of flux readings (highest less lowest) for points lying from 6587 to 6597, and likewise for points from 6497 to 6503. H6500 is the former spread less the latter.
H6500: -0.01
